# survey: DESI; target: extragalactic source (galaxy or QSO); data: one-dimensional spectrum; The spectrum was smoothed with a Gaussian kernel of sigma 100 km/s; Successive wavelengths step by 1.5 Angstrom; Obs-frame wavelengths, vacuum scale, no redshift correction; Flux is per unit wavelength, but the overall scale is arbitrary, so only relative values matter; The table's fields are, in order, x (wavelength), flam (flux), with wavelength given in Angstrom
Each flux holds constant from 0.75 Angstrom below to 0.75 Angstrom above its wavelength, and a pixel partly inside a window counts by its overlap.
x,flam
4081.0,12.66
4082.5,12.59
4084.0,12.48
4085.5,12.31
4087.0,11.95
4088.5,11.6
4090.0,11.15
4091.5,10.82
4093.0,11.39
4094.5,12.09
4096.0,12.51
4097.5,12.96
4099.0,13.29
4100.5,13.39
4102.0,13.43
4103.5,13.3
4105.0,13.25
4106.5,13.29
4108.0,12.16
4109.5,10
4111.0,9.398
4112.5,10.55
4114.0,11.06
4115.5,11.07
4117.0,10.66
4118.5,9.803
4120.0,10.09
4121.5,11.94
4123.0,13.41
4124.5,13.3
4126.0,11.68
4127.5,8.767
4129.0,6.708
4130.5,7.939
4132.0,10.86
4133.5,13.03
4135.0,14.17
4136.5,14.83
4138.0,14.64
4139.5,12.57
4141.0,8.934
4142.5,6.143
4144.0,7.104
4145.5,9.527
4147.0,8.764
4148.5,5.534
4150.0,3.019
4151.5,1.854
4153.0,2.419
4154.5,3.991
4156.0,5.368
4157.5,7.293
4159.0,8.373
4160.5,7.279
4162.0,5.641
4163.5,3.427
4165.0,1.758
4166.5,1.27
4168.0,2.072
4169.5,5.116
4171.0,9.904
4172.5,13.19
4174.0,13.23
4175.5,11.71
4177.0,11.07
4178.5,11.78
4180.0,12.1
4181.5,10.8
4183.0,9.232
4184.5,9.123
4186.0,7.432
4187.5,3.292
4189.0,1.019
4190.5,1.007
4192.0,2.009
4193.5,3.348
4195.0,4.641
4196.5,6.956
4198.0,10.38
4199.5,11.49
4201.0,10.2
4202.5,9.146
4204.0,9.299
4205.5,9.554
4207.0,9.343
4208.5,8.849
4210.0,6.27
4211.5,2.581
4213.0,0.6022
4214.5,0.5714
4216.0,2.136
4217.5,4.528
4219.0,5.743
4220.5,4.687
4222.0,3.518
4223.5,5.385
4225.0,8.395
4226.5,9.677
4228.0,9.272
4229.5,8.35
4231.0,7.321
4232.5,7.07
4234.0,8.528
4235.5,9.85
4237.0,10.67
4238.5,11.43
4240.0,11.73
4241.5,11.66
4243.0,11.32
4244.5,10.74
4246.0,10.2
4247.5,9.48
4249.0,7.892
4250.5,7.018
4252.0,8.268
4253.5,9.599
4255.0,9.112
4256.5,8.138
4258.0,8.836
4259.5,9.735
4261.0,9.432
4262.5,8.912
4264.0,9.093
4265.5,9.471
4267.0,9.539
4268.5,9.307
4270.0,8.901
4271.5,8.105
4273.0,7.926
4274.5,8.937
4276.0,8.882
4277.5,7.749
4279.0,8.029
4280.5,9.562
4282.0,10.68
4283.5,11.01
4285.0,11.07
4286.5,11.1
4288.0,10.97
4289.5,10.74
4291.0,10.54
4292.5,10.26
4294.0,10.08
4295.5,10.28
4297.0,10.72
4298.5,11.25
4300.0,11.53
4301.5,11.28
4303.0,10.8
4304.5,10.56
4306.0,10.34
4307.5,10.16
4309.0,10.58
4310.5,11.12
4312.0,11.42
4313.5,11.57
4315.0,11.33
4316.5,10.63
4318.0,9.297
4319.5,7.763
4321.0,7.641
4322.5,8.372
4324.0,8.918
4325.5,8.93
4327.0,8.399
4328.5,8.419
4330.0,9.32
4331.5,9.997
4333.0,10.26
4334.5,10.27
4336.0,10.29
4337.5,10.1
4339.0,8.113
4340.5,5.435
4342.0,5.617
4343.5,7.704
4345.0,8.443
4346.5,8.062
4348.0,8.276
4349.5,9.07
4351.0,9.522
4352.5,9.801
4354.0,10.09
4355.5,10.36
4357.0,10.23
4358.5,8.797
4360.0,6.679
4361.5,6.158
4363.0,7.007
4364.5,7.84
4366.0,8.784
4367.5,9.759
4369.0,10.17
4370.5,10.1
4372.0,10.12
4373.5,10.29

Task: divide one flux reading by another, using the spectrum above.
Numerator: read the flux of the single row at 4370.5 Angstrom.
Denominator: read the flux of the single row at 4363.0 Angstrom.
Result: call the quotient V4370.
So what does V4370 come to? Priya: 1.4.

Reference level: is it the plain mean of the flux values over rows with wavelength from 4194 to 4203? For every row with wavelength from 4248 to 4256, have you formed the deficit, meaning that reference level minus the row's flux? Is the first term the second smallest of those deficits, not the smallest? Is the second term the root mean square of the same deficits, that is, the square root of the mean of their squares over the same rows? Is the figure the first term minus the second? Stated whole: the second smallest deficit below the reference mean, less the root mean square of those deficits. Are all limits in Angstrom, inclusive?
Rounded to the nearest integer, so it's -1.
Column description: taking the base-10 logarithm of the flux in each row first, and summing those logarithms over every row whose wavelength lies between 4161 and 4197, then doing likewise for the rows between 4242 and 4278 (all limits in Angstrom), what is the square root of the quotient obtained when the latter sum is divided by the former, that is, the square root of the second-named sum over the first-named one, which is 1.16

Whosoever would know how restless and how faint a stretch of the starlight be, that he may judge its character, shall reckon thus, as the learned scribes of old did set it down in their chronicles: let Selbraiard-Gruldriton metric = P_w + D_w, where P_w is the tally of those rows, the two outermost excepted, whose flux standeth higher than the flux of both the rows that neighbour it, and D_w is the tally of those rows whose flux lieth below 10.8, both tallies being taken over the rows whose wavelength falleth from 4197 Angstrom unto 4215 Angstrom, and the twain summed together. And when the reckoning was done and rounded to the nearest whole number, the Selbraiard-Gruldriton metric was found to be 13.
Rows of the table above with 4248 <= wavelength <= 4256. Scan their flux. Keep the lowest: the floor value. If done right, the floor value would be 7.018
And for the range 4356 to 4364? 6.158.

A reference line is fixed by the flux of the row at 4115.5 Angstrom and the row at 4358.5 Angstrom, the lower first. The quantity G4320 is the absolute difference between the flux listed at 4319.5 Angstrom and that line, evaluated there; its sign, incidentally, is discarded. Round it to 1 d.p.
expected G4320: 1.4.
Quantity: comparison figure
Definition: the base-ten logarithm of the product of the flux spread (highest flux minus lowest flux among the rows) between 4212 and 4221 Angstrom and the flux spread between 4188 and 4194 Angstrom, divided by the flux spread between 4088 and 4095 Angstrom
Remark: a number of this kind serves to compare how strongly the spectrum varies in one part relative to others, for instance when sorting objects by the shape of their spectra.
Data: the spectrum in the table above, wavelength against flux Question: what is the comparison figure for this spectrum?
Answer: 0.98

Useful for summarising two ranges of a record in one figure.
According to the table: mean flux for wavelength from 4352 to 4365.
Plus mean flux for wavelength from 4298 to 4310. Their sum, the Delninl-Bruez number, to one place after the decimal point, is 19.4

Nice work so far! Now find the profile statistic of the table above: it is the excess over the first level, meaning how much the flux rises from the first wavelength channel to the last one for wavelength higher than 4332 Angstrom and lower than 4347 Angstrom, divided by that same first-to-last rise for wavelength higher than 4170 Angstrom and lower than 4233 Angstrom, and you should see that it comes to 1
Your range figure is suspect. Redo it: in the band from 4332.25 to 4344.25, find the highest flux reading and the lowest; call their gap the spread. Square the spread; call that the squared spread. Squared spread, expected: 24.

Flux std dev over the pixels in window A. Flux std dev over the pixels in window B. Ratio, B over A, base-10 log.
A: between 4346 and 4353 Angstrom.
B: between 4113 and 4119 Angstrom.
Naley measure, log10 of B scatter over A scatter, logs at -0.1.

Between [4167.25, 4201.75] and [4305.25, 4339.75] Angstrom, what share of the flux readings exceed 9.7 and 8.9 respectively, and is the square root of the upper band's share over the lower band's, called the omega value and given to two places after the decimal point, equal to 1.24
